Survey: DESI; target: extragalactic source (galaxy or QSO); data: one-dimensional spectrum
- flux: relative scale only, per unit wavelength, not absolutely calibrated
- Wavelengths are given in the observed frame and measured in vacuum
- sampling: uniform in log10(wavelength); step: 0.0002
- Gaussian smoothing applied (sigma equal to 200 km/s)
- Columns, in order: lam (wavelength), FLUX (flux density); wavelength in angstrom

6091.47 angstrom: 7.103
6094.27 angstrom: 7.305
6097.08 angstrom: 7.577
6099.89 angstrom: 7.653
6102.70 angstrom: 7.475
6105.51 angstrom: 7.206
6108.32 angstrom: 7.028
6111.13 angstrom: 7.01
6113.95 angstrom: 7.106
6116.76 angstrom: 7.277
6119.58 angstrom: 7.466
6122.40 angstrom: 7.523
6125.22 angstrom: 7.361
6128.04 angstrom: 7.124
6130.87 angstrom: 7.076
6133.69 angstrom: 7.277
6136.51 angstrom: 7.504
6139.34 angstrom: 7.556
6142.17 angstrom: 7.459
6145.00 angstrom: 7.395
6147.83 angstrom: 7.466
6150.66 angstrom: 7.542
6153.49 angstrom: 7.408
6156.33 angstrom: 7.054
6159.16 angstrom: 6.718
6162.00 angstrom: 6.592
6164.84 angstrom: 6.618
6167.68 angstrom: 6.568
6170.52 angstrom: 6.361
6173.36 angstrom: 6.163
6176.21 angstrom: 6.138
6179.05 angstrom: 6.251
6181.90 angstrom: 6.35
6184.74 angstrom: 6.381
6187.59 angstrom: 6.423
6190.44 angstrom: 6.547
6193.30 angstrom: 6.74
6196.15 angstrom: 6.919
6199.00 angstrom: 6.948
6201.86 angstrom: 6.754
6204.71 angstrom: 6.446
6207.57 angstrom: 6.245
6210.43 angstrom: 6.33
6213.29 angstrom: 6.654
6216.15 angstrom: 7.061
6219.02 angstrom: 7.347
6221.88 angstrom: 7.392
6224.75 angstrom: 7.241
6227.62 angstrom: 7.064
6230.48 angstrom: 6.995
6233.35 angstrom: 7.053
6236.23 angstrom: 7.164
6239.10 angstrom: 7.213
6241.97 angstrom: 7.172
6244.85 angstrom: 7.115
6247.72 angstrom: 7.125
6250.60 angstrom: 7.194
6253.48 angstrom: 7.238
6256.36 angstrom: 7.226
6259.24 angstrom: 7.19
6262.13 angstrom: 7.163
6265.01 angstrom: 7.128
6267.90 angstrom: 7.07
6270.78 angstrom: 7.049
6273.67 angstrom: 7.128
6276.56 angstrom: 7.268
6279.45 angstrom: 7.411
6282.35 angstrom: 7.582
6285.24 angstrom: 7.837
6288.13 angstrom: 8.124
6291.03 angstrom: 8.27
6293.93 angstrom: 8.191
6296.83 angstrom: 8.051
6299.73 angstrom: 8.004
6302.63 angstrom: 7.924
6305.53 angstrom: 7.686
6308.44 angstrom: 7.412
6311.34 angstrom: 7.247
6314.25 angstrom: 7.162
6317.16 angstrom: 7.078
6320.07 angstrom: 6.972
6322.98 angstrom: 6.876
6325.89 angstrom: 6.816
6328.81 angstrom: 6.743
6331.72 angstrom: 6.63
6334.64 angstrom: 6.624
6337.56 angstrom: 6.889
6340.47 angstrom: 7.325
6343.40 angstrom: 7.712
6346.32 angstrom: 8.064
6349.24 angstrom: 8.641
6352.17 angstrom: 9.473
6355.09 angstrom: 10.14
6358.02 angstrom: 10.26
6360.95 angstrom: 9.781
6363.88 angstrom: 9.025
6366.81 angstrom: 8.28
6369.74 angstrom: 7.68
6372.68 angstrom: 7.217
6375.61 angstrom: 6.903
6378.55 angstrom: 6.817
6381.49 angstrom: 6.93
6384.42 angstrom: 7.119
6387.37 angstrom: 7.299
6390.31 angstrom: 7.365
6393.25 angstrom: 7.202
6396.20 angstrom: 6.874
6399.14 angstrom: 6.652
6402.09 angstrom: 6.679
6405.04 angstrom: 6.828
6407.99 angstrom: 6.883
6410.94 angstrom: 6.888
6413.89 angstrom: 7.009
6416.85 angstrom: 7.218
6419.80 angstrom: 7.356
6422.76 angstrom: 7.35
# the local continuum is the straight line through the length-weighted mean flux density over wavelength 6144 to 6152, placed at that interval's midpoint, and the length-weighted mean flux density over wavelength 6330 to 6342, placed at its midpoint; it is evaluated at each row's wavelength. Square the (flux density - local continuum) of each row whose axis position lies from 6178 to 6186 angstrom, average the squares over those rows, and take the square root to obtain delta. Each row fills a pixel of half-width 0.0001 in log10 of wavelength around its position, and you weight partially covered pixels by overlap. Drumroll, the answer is 1.04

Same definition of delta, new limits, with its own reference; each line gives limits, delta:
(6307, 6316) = 0.34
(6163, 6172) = 0.90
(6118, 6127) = 0.12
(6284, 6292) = 1.07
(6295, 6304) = 1.01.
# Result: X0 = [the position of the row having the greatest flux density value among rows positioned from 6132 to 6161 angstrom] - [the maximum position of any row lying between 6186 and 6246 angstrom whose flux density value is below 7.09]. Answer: -94.0 angstrom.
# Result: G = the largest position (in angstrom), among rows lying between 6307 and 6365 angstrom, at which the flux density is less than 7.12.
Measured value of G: 6337.56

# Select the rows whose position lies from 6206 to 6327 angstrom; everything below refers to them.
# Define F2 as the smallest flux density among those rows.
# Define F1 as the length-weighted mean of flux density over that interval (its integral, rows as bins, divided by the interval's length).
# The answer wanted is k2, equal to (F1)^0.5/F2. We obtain 0.43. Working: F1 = 7.27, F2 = 6.245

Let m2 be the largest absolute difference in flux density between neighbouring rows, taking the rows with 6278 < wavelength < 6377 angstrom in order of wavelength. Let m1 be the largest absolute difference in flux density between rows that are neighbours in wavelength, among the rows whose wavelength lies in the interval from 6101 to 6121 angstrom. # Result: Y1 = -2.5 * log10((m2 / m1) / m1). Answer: -2.7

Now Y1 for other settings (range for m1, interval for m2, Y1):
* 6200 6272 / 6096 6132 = -0.5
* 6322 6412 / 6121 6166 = 0.7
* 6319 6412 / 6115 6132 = 1.2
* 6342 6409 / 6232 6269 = 2.0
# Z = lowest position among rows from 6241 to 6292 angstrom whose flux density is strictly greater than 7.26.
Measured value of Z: 6276.56 angstrom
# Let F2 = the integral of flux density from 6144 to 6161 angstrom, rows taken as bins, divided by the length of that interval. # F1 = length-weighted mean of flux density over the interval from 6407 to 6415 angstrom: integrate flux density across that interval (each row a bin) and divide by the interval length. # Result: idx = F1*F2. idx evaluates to 50.2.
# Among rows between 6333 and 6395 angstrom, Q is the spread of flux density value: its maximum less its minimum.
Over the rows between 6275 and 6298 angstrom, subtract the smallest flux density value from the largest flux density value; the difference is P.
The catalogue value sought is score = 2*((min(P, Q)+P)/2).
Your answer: 2.0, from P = 1.0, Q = 3.6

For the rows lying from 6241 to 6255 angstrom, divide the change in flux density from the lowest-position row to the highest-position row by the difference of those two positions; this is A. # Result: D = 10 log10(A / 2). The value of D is -25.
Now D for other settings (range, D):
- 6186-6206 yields -32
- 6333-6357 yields -11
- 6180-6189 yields -22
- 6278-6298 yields -17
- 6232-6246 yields -26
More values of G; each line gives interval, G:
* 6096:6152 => 6130.87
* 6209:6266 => 6244.85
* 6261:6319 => 6317.16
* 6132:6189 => 6187.59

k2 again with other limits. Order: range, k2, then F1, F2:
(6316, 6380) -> 0.42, 7.82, 6.624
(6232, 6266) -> 0.38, 7.17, 7.053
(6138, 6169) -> 0.41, 7.12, 6.568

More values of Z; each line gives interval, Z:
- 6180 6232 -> 6219.02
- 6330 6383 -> 6340.47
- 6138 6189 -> 6139.34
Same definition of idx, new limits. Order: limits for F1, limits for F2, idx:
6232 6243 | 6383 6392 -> 51.9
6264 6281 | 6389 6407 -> 49.7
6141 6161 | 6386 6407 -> 50.8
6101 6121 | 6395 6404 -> 48.7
